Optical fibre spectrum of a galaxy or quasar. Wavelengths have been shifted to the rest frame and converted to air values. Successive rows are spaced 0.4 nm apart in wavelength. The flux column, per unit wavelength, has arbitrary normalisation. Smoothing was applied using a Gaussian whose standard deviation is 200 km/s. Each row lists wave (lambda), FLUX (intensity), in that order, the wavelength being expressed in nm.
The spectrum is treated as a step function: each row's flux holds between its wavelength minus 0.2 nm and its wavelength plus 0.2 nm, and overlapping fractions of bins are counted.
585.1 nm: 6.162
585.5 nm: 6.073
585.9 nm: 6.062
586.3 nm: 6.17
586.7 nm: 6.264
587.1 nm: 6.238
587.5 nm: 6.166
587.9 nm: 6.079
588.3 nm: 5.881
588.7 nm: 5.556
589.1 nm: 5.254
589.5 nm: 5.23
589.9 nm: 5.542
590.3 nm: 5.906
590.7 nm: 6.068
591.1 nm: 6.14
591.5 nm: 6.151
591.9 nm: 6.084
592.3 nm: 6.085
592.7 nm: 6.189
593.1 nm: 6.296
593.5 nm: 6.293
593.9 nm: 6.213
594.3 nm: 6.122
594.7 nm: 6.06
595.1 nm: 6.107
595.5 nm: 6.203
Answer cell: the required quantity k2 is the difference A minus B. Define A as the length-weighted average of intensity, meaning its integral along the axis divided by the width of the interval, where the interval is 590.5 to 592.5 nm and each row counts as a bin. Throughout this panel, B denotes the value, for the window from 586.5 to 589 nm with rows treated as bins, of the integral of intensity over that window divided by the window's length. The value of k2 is 0.11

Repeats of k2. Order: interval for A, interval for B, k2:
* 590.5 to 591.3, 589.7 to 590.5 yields 0.38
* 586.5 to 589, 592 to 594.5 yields -0.20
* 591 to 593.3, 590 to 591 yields 0.20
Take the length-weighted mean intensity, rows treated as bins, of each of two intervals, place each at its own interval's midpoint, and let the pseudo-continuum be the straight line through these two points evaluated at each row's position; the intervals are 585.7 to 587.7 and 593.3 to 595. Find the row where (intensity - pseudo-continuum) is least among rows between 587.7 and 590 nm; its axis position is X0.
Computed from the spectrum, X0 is 589.5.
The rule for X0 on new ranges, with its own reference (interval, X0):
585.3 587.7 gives 585.9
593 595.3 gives 594.7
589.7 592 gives 589.9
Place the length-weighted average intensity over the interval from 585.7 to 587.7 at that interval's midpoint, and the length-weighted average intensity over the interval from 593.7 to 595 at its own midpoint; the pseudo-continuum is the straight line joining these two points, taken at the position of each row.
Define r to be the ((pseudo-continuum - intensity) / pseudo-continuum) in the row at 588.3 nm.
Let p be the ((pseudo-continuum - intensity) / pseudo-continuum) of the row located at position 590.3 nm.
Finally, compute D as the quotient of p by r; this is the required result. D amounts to 1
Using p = 0.04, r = 0.05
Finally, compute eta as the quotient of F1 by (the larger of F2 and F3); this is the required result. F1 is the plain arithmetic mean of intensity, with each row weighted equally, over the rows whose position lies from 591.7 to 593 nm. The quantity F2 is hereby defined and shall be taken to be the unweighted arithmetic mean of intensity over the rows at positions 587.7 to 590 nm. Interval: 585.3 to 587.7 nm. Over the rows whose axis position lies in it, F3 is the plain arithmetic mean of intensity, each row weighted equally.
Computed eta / 0.99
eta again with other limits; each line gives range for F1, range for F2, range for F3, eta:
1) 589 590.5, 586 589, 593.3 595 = 0.89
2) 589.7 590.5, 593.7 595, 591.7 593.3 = 0.93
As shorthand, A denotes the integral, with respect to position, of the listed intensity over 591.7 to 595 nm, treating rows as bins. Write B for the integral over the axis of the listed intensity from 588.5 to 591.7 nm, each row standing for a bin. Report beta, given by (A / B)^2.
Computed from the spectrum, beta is 1.23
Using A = 20.3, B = 18.3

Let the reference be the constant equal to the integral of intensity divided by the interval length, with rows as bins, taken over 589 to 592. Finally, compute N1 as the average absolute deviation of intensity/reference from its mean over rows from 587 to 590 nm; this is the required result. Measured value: 0.0599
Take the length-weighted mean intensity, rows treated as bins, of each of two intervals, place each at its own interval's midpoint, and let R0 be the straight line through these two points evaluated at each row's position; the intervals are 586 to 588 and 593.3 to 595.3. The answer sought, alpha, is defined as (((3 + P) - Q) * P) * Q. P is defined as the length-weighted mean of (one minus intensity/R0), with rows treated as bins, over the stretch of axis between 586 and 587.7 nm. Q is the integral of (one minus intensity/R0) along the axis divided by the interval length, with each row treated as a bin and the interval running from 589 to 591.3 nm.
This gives -0.0006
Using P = -0.003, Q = 0.075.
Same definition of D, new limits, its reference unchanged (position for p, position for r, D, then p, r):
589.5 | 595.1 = 52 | 0.15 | 0.00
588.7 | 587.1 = -10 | 0.10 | -0.01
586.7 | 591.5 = 33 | -0.01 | 0.00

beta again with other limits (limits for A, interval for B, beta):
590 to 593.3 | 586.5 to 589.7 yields 1.16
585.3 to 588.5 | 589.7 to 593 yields 0.97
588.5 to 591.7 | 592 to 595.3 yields 0.81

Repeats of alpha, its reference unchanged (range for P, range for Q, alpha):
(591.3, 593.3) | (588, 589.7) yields 0.0002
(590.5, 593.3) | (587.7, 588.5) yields 0.0003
